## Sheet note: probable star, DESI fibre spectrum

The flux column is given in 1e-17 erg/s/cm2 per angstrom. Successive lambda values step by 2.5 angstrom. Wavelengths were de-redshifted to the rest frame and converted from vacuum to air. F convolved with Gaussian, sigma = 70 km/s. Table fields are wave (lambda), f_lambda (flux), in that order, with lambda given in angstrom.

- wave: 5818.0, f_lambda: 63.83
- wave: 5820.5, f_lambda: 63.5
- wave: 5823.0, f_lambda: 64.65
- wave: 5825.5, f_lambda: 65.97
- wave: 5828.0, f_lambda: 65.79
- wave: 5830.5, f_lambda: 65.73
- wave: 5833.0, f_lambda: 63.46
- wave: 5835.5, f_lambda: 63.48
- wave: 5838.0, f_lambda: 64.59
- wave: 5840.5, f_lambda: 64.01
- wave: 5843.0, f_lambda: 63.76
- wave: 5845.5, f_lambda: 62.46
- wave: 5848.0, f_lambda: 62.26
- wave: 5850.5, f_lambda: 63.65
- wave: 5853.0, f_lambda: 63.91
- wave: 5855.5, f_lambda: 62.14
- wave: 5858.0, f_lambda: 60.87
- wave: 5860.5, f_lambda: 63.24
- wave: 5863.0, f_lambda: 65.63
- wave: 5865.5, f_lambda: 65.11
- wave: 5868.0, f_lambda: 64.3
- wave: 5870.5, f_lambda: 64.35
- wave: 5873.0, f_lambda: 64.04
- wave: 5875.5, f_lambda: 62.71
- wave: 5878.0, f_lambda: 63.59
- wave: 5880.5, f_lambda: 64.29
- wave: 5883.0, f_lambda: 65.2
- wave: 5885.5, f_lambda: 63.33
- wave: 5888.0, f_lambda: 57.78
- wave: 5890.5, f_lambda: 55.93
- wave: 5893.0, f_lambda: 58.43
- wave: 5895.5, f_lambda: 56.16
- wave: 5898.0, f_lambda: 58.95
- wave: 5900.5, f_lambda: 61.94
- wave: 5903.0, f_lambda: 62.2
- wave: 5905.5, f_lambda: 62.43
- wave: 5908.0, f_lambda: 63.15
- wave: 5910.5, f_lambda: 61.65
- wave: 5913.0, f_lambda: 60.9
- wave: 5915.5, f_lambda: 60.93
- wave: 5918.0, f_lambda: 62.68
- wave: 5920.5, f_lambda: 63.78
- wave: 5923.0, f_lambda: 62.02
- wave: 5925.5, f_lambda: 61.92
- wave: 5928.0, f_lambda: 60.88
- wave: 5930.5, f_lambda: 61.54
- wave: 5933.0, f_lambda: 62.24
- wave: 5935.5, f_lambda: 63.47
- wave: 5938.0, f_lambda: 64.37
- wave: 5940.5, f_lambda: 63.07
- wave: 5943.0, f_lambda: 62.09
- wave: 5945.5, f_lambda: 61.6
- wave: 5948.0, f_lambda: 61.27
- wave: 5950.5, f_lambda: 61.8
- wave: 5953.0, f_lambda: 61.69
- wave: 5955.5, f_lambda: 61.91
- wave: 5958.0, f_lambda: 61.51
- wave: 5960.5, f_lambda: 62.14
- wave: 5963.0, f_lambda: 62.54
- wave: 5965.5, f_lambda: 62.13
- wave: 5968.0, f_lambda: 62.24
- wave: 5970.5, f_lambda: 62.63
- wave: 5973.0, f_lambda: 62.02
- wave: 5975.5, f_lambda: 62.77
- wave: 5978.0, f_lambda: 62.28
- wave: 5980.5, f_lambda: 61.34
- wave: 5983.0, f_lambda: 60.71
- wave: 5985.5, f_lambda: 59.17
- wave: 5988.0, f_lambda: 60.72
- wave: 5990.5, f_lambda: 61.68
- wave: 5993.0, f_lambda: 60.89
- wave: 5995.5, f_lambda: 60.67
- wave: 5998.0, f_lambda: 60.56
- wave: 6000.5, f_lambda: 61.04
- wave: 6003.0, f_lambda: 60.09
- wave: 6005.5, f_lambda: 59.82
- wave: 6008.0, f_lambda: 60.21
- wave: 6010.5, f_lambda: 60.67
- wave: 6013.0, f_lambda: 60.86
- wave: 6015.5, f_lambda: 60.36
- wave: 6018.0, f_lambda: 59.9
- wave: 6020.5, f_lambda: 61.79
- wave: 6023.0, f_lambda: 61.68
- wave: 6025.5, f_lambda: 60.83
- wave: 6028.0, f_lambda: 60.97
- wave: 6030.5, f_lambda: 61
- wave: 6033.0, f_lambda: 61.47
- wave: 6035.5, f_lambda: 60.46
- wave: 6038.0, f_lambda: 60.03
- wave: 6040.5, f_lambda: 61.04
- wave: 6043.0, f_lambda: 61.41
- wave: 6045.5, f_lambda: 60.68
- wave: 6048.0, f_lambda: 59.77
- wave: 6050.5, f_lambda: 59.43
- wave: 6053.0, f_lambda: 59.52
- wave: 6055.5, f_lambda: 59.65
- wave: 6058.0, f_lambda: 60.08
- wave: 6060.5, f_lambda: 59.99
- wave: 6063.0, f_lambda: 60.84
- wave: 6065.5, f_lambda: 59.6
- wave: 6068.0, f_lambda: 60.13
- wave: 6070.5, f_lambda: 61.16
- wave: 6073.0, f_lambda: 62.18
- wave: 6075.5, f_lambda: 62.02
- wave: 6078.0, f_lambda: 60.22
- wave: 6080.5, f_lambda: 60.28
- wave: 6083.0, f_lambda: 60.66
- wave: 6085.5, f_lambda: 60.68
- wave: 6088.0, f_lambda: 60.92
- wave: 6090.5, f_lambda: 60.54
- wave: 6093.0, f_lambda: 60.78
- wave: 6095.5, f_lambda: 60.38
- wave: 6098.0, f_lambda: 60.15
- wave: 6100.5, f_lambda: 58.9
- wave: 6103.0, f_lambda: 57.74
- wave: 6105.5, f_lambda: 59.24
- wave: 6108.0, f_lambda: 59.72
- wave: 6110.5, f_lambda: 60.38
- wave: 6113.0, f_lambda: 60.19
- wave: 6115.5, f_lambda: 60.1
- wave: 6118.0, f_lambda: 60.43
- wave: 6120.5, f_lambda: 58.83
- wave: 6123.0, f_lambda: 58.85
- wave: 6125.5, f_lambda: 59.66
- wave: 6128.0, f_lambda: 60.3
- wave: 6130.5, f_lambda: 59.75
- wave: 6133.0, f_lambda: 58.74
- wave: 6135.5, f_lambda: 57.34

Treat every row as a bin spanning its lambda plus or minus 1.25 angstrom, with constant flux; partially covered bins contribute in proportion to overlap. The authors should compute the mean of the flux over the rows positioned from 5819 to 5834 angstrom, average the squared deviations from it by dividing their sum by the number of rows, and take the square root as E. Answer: 1.1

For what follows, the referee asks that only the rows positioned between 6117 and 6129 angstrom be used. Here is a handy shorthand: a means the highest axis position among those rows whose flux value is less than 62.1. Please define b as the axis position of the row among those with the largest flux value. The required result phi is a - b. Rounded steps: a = 6128.0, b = 6118.0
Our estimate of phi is 10.0 angstrom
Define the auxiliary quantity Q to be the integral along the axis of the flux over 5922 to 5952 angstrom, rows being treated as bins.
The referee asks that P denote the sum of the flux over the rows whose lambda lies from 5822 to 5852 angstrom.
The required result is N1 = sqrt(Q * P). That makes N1 1198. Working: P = 770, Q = 1866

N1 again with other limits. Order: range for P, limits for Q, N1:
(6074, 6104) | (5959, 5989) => 1157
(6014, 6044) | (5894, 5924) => 1160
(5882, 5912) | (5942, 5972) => 1163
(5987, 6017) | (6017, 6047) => 1153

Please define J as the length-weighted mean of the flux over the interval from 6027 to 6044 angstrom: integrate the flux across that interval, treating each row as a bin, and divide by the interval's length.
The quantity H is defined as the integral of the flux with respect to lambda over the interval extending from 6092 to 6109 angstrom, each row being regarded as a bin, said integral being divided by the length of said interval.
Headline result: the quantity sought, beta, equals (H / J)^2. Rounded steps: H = 59.5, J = 60.9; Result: 0.96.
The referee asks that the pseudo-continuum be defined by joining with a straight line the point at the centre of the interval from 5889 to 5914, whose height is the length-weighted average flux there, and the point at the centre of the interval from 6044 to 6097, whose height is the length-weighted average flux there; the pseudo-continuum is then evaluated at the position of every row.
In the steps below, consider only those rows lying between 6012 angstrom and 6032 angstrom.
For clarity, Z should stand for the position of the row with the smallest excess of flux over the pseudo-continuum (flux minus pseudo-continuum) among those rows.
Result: 6018.0 angstrom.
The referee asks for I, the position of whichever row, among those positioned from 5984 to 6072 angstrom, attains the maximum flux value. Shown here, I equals 6020.5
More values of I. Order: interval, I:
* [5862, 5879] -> 5863.0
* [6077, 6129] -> 6088.0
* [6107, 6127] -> 6118.0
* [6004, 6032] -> 6020.5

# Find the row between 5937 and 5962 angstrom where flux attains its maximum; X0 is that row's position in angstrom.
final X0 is 5938.0 angstrom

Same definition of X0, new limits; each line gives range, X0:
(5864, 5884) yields 5883.0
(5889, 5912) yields 5908.0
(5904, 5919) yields 5908.0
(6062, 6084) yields 6073.0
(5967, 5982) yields 5975.5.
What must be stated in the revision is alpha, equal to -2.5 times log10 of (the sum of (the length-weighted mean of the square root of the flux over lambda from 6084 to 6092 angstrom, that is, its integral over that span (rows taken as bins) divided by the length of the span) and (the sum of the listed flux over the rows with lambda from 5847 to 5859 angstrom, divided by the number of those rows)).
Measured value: -4.62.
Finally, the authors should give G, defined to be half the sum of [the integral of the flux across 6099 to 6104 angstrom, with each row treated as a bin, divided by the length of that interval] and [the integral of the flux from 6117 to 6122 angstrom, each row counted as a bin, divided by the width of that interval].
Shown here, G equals 59.0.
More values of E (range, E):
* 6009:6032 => 0.6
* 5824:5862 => 1.4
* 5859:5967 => 2.1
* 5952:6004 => 0.9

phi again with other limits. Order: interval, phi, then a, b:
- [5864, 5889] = 5.0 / 5888.0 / 5883.0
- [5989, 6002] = 10.0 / 6000.5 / 5990.5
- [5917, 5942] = -7.5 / 5930.5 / 5938.0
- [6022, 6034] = 10.0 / 6033.0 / 6023.0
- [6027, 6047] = 12.5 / 6045.5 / 6033.0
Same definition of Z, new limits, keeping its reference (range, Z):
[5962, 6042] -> 5985.5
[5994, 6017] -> 6005.5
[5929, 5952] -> 5948.0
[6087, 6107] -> 6103.0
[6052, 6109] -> 6103.0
